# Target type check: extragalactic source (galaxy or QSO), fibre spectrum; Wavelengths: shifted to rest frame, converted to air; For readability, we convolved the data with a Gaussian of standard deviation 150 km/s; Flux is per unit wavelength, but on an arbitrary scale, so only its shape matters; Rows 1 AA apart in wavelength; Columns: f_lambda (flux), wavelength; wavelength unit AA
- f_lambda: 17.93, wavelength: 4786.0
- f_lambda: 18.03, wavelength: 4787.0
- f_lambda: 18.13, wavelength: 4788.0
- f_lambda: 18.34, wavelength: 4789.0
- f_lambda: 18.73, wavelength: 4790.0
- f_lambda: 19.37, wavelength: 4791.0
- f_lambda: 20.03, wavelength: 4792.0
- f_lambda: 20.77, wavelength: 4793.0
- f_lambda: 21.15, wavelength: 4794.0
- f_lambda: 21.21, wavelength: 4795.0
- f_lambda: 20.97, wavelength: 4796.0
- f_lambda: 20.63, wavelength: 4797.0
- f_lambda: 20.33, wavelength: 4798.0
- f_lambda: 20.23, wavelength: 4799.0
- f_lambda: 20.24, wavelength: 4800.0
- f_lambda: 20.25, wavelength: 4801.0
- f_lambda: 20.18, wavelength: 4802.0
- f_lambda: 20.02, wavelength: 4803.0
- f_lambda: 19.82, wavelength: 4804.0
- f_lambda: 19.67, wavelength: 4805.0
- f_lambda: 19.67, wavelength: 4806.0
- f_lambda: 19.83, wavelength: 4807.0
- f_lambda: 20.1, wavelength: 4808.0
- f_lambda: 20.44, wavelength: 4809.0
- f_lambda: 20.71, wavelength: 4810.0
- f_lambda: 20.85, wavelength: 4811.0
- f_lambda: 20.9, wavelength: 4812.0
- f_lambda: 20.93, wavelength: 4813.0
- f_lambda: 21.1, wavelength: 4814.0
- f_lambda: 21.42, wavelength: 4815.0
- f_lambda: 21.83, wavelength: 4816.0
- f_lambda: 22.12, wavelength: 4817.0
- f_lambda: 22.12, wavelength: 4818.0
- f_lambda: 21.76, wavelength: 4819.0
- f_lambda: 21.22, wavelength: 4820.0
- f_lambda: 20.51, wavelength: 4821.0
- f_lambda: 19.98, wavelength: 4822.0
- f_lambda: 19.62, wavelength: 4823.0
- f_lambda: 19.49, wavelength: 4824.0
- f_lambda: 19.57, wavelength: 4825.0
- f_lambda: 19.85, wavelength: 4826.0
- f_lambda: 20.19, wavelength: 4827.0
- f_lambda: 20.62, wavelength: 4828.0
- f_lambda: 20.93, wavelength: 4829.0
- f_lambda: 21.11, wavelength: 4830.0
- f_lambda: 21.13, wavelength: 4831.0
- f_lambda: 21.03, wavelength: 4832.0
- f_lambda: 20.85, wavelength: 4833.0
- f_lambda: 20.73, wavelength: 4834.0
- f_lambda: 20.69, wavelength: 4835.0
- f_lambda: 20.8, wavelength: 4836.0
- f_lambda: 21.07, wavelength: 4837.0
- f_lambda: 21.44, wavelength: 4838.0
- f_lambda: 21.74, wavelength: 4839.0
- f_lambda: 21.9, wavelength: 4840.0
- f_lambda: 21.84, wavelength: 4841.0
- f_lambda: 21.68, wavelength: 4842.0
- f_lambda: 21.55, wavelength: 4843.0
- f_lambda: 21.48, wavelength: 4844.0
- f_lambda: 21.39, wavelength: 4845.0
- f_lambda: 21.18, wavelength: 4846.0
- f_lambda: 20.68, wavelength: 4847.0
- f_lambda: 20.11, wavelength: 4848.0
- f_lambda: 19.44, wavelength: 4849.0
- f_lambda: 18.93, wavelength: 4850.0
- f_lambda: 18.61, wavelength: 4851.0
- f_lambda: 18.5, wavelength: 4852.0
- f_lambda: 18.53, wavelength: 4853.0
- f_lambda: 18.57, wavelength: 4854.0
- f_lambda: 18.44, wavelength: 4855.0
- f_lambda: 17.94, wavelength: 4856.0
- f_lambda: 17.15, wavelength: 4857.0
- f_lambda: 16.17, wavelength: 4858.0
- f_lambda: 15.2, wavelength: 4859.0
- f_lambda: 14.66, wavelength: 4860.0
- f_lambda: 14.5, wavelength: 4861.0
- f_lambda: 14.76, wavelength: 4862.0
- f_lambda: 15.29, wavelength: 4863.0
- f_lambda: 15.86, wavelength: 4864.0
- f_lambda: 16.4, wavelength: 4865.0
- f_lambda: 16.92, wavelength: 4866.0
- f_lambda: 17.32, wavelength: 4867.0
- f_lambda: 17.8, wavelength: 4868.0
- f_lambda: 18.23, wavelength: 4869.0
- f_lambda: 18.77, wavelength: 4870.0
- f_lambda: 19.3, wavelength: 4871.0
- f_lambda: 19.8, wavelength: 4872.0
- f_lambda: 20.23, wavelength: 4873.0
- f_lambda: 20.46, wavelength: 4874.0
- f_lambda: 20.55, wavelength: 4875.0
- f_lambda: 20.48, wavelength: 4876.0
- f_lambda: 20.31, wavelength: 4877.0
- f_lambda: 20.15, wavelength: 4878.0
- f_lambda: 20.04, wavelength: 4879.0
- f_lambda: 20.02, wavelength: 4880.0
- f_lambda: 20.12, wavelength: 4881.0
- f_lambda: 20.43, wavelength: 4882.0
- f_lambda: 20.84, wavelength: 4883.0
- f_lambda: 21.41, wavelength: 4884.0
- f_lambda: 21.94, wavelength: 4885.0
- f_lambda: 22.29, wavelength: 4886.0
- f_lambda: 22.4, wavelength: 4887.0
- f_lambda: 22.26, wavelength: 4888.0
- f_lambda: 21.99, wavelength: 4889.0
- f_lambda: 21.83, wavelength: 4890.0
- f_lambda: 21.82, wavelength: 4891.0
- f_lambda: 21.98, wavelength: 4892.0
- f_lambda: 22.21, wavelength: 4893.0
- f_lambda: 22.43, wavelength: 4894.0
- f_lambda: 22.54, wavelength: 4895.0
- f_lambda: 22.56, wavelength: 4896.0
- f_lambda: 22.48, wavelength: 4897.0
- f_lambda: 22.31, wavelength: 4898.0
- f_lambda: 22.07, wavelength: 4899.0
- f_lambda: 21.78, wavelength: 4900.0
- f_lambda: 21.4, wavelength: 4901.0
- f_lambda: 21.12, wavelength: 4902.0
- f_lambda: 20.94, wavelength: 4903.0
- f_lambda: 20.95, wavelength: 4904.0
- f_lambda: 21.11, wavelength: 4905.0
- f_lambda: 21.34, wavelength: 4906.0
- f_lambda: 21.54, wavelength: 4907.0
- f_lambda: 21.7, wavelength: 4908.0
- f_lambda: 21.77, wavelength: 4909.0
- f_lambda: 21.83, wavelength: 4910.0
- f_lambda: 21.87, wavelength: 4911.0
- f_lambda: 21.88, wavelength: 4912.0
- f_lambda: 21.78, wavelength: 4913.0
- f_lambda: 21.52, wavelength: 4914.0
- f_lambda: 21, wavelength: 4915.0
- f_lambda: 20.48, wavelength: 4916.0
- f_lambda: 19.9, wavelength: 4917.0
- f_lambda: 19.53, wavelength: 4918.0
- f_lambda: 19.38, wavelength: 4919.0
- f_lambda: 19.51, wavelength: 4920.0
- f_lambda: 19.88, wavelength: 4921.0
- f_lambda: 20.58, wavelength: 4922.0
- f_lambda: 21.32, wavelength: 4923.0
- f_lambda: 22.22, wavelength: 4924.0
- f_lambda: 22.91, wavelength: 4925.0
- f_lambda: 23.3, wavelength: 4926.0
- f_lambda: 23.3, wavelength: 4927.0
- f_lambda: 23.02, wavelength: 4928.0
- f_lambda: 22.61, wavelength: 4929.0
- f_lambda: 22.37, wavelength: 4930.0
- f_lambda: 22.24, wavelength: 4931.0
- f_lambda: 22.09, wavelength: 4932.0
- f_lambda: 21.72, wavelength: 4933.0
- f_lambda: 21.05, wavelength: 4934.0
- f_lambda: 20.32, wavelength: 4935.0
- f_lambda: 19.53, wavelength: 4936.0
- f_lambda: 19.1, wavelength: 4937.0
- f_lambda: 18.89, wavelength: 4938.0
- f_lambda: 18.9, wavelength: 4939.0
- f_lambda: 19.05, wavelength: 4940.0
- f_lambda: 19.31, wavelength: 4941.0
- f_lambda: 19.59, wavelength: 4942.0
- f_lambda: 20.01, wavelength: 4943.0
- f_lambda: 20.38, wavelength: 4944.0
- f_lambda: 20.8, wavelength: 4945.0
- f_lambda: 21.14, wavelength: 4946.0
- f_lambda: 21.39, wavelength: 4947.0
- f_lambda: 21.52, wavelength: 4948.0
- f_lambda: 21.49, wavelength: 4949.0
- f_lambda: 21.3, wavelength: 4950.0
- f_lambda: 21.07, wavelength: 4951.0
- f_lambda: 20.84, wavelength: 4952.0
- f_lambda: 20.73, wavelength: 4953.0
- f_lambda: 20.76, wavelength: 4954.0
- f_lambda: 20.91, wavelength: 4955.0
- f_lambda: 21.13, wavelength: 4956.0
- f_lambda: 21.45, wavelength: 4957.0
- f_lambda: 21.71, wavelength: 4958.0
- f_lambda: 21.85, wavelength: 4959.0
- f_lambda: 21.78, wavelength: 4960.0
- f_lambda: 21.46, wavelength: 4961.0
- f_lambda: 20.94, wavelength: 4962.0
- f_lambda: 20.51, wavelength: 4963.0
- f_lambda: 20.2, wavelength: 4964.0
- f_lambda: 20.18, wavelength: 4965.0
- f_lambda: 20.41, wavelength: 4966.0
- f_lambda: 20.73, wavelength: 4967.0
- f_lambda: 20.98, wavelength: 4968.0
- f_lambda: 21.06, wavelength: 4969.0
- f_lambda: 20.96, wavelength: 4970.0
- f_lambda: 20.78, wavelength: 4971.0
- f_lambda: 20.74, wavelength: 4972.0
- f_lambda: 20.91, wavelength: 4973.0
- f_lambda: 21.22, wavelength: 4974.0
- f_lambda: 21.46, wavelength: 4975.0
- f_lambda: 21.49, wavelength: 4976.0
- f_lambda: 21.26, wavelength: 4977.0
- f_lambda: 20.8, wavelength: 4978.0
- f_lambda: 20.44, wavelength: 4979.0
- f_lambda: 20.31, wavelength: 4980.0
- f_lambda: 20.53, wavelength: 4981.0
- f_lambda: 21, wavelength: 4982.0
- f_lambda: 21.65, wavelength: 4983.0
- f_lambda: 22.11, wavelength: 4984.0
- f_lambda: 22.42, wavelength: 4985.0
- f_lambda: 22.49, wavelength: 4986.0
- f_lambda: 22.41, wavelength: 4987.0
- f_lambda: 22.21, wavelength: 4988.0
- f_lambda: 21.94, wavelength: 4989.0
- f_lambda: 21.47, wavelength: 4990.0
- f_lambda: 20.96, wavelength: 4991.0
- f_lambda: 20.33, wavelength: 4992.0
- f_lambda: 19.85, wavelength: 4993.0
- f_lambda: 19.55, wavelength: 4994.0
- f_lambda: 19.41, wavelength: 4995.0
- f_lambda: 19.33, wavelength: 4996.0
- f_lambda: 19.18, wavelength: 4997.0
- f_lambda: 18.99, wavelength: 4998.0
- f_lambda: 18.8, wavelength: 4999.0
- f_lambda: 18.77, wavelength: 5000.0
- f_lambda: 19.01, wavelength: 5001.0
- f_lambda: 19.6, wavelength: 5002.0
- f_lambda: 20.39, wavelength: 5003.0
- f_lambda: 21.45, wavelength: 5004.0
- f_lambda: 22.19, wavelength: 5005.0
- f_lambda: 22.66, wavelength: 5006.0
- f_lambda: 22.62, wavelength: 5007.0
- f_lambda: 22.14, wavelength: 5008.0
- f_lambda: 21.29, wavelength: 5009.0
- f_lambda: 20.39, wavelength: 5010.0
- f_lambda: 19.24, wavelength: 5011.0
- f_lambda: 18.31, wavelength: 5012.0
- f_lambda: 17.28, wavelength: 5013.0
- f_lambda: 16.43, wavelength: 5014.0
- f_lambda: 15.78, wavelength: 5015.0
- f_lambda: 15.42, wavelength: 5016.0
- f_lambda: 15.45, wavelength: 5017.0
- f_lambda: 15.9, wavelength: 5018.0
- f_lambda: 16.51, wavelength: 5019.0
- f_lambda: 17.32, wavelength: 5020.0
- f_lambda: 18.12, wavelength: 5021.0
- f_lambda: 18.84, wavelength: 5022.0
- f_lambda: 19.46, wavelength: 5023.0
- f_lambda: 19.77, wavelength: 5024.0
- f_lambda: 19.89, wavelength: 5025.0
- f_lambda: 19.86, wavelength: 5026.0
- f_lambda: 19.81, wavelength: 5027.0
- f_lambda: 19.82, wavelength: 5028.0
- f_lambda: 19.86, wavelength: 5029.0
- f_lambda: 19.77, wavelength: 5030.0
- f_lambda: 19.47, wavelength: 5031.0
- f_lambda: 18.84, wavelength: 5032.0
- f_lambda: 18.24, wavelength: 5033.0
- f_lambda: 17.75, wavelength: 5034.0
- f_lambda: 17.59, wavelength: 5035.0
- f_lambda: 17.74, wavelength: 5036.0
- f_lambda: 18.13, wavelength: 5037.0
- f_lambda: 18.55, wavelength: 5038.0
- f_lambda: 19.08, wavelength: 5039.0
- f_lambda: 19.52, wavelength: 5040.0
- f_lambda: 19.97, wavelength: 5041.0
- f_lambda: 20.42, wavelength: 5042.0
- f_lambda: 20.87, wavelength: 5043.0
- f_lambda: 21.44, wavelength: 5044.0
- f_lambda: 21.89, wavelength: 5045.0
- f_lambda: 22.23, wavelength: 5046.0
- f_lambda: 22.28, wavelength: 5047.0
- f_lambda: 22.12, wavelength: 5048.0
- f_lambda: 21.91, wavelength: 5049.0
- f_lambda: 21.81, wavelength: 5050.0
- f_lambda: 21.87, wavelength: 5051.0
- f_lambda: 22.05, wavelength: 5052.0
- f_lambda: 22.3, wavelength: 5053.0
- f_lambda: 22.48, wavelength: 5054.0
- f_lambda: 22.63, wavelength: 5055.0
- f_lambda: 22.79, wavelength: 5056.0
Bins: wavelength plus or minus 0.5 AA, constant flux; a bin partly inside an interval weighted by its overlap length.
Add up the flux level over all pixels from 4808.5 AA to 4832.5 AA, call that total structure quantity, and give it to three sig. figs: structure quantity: 499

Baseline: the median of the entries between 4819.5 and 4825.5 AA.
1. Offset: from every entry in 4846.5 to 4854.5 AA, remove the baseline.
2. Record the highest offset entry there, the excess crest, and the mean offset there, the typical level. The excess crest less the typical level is 1.5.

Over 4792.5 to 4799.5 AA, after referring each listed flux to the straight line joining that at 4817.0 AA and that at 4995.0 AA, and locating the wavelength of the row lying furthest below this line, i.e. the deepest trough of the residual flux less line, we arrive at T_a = 4799.0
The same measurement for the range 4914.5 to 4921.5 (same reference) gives 4919.0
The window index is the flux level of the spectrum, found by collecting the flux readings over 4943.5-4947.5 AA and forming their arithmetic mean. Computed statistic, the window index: 20.9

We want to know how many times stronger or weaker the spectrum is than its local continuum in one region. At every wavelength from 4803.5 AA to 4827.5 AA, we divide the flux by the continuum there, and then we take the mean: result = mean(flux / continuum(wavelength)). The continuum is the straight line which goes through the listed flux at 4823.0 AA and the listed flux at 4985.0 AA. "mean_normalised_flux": 1.06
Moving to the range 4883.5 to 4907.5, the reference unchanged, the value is 1.05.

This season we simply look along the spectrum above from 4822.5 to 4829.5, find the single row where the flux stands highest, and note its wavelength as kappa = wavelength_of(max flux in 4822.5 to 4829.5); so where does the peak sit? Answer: 4829.0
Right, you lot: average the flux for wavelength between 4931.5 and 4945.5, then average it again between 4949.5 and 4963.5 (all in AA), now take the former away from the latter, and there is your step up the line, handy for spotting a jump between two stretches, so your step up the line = 1.1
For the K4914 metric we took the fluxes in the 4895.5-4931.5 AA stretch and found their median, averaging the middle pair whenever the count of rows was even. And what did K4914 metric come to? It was 21.7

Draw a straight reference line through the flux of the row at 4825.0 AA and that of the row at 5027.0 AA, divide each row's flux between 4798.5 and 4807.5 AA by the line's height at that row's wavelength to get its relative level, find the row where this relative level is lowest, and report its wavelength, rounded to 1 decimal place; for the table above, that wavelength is 4806.0 AA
